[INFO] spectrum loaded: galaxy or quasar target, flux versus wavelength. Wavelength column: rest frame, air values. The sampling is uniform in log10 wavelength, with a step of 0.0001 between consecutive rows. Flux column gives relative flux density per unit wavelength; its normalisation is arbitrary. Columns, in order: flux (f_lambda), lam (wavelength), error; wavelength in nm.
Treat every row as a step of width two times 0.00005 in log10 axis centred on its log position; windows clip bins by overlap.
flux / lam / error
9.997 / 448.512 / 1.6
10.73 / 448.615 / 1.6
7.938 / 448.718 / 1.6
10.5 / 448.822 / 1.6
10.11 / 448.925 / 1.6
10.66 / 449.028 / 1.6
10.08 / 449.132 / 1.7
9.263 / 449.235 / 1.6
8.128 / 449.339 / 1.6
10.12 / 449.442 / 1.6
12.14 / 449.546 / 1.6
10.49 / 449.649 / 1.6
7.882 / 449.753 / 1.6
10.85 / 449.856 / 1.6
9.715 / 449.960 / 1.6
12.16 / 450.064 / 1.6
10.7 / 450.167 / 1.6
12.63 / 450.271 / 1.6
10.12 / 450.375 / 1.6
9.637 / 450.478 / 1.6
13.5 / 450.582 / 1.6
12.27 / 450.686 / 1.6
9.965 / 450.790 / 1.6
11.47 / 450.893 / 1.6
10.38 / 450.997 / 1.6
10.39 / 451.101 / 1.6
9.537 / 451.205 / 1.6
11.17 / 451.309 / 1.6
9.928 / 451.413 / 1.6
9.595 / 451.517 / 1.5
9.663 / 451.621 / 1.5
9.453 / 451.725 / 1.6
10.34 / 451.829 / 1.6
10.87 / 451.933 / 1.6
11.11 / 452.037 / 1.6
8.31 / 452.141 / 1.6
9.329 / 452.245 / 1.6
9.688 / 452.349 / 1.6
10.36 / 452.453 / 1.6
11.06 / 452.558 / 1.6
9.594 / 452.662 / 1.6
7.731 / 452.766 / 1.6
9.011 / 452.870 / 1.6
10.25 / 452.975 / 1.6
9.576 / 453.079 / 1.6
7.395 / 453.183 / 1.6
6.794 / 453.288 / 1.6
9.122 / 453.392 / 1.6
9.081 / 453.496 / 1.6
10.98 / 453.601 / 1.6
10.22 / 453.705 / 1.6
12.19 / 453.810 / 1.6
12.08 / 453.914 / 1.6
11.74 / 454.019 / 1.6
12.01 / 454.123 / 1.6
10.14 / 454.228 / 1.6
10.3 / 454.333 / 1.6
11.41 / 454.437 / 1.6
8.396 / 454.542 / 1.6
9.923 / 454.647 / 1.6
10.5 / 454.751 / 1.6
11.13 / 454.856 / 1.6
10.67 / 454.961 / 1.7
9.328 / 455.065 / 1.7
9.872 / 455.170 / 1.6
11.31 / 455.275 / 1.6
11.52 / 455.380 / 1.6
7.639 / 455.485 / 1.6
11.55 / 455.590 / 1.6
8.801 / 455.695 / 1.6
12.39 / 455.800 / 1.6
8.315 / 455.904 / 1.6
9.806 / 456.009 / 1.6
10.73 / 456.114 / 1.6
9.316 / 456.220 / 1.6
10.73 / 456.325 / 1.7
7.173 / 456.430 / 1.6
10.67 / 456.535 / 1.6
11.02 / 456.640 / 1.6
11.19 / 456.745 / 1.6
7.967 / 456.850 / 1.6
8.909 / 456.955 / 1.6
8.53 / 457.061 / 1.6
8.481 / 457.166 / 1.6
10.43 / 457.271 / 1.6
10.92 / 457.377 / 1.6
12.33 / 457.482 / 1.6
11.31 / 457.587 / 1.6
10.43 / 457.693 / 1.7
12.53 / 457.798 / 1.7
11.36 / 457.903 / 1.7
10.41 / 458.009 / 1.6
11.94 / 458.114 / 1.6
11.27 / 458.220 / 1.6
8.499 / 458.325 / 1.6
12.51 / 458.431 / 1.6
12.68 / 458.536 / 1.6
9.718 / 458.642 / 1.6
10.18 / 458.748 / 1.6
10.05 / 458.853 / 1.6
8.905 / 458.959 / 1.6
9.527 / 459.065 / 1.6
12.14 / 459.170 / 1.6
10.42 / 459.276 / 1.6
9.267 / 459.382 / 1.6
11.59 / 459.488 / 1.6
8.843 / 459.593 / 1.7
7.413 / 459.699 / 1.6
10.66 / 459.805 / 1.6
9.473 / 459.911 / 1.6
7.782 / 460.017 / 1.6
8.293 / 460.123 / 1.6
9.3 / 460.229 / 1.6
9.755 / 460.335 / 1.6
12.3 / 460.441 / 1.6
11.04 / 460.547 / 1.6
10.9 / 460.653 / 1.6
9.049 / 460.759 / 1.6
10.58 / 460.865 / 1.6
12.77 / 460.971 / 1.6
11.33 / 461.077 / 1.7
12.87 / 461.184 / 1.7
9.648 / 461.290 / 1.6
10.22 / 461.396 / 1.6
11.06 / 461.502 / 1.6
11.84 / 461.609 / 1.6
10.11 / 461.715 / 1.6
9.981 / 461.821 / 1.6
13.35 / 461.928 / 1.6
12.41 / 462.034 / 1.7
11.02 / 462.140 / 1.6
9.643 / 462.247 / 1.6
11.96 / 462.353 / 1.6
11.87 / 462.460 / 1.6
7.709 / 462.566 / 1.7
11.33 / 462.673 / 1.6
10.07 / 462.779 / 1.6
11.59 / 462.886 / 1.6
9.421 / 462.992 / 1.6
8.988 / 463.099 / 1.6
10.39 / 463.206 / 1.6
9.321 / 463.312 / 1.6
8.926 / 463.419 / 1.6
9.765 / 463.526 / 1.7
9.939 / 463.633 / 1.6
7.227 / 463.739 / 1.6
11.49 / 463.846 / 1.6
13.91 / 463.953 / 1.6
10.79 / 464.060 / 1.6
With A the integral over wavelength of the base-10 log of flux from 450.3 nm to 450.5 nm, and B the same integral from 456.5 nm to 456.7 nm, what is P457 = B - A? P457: 0.01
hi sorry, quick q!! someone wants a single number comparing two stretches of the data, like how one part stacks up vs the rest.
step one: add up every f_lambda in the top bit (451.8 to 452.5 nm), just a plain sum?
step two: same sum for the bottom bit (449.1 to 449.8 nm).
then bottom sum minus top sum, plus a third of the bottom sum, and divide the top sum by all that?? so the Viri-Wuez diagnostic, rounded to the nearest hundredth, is 3.37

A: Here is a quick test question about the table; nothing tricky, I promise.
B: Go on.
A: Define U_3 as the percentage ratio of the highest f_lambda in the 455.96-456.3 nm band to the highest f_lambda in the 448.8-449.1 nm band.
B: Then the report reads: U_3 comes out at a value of 101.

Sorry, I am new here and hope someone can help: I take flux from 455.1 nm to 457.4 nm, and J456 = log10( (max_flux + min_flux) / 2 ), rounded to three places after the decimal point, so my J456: 0.990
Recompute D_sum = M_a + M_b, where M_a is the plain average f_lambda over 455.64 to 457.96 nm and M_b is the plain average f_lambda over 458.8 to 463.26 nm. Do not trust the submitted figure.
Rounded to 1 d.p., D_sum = 20.6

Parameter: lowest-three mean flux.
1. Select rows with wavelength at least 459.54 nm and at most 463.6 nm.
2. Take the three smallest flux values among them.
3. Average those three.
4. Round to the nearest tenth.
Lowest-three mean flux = 7.6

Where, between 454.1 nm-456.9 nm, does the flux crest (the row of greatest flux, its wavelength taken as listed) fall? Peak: 455.800 nm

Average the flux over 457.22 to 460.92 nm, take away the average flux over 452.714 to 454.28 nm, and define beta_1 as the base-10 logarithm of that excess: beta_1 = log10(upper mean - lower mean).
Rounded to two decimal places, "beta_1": -0.30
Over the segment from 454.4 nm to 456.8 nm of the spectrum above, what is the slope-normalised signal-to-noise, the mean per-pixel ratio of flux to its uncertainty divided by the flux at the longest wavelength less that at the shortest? -29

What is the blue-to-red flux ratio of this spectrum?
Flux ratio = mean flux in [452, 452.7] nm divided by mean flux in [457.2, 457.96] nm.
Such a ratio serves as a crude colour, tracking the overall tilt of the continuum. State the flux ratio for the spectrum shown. 0.88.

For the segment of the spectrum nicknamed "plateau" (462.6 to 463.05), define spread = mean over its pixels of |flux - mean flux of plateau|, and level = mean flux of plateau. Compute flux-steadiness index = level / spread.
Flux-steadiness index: 12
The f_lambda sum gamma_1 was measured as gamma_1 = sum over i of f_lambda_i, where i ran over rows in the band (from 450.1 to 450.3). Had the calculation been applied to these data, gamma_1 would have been 23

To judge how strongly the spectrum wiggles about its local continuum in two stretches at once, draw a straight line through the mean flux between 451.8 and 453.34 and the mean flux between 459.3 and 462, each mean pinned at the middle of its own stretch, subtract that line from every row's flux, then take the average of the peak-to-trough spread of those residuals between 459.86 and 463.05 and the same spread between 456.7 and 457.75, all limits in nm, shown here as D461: 5.00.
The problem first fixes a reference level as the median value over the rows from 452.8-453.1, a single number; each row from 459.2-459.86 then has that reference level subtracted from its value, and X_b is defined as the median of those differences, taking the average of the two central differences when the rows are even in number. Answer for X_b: 0.27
